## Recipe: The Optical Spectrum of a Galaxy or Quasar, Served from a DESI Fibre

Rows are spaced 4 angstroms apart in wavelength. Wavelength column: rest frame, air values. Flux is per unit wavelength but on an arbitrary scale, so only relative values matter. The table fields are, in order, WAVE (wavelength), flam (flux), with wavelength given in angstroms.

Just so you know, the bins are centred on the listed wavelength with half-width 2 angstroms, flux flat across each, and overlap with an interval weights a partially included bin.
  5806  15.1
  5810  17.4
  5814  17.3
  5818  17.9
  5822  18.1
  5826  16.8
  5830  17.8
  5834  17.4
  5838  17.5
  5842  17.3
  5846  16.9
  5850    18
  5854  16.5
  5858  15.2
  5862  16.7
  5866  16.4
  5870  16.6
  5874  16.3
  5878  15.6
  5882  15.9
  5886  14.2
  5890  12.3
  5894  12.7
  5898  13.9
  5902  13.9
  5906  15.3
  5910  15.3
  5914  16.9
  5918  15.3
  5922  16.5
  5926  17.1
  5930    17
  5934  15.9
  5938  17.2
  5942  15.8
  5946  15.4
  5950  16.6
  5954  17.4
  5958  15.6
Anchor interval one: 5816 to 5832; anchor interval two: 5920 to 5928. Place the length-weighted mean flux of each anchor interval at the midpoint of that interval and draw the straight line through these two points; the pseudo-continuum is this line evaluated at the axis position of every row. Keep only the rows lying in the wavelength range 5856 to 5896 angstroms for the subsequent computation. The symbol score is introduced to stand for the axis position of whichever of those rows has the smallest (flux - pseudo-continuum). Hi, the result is 5890 angstroms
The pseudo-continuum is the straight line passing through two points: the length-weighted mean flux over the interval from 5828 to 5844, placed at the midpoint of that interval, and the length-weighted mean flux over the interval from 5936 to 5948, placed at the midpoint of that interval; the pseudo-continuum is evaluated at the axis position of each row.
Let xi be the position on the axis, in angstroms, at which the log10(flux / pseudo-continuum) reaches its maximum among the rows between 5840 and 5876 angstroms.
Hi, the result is 5850 angstroms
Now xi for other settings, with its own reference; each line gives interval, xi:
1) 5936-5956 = 5954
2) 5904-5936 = 5926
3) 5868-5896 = 5870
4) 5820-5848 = 5822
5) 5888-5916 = 5914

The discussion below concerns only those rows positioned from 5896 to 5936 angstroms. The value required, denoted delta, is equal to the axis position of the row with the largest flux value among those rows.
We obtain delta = 5926 angstroms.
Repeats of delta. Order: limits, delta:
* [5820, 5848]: 5822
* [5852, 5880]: 5862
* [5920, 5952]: 5938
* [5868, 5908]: 5870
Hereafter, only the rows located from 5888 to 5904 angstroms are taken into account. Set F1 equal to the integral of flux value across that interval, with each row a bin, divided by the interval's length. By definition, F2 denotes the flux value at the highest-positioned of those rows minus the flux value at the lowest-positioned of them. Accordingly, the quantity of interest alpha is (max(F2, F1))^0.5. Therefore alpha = 3.63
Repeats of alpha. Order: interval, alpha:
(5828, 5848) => 4.17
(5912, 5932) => 4.07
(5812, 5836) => 4.19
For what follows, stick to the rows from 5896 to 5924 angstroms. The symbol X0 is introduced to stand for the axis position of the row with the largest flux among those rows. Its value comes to 5914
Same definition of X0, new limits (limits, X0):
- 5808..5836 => 5822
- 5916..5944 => 5938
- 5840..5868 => 5850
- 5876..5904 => 5882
